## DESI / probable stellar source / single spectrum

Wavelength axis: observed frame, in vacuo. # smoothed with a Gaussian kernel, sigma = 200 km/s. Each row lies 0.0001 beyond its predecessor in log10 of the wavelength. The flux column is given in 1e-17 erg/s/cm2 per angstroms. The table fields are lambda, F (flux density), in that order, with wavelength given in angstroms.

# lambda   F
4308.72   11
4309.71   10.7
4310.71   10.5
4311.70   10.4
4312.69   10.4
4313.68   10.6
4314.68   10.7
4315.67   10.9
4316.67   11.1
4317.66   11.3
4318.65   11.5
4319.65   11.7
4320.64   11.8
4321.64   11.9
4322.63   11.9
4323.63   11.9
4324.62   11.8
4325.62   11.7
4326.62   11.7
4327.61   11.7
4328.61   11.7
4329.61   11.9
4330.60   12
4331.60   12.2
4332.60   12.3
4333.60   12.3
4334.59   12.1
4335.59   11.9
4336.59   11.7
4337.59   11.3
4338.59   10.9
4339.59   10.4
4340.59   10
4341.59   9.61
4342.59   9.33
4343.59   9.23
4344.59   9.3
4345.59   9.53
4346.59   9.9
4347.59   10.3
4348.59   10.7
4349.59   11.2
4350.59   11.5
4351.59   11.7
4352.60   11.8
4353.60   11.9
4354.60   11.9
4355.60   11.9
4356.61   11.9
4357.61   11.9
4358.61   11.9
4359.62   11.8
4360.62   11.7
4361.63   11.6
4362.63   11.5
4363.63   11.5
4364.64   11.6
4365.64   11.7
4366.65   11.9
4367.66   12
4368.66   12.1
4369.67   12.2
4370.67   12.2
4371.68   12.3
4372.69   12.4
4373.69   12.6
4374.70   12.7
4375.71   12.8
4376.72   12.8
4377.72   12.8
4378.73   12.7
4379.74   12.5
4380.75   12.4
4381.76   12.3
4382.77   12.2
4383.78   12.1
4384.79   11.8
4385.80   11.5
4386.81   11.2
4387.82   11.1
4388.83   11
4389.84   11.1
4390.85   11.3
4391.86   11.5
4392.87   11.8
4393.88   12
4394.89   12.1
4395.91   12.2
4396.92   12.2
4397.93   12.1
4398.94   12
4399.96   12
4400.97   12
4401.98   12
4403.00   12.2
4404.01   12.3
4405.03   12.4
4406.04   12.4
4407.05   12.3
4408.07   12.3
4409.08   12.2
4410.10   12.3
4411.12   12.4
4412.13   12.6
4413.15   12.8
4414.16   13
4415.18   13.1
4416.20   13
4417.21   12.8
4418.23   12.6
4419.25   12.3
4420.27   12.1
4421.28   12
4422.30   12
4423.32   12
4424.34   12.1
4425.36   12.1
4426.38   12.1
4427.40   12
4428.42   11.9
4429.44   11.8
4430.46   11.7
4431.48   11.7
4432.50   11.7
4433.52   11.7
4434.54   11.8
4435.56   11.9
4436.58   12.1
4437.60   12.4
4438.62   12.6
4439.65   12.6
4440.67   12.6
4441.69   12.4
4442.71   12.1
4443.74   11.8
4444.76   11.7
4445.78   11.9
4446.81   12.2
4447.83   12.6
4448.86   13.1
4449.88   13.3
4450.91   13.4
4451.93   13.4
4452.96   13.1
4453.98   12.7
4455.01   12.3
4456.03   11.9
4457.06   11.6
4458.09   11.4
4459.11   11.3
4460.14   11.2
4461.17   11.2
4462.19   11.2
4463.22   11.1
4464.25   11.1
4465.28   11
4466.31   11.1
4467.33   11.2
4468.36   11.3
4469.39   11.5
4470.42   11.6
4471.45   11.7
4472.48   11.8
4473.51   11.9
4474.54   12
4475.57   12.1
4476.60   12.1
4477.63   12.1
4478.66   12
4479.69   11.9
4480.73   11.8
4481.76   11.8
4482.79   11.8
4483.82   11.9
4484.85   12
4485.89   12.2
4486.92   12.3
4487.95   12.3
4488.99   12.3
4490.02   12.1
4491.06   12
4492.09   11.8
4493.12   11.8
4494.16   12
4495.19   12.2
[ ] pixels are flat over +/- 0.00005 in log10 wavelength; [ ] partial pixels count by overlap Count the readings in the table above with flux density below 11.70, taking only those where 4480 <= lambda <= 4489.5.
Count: 0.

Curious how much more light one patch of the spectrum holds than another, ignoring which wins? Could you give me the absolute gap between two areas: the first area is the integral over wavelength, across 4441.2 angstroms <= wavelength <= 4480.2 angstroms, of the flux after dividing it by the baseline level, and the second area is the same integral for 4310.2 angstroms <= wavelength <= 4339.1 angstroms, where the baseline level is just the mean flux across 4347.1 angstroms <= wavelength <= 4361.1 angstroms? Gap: 11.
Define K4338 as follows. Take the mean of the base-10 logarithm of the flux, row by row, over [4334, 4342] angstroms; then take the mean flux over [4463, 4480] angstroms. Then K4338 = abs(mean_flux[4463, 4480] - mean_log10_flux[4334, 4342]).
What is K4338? 10.6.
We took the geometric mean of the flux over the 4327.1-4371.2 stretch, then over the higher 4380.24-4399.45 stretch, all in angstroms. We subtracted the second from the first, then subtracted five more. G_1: -5.5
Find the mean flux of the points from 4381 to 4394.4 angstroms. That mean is 11.6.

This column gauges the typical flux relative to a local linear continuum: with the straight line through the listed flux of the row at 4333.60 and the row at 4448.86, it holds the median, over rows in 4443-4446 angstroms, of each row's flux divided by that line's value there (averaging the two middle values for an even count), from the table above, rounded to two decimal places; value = 0.90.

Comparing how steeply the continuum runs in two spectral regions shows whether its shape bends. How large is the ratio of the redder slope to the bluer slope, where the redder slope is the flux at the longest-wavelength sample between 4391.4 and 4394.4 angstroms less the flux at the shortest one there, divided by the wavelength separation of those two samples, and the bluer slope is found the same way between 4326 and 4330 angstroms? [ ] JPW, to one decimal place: 3.7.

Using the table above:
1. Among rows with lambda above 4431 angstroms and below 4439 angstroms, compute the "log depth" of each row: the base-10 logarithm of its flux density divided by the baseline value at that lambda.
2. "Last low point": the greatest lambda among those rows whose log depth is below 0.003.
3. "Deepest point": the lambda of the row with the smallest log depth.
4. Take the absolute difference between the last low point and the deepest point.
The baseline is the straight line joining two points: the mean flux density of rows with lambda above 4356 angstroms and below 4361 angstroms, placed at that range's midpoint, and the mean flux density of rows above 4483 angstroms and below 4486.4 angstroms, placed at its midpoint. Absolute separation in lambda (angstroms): 2.0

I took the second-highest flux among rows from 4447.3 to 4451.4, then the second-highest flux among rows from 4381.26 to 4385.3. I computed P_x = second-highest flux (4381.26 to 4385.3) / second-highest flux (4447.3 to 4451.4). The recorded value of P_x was 0.92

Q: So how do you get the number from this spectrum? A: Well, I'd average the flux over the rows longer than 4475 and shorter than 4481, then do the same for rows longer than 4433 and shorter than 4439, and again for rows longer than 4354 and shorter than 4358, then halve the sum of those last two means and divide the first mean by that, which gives 1.00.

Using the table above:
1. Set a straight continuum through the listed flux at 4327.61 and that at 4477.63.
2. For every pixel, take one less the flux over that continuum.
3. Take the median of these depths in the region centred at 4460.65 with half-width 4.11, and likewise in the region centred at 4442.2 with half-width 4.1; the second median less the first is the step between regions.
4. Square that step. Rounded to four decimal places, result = 0.0083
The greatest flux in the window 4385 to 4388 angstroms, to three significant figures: 11.5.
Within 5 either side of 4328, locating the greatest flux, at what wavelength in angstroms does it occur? 4332.60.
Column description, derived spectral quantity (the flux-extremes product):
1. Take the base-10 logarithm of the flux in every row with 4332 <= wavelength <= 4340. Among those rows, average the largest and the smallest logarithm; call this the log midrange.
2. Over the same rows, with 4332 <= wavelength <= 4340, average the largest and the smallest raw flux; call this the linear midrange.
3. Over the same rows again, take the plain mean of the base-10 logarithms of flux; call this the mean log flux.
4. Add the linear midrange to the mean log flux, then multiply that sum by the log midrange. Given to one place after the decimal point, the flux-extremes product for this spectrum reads 13.1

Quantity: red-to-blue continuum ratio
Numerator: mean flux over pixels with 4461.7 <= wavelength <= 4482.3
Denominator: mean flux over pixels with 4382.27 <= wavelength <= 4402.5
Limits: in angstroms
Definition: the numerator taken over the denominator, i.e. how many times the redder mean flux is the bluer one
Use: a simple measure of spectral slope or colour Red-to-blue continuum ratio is 0.99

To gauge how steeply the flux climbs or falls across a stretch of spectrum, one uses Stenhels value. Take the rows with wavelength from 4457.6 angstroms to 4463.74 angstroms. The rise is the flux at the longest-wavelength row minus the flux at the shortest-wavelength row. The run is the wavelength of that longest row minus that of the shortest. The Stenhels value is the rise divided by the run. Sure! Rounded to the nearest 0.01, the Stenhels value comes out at -0.06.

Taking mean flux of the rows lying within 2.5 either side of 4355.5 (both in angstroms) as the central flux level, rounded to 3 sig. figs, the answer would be 11.9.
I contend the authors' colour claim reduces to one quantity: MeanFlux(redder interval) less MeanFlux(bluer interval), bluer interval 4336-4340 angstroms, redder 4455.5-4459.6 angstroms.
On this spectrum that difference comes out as 0.48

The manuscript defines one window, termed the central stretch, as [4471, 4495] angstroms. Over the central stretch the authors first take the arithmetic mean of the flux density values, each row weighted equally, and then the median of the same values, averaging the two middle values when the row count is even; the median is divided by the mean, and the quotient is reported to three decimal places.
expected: 1.001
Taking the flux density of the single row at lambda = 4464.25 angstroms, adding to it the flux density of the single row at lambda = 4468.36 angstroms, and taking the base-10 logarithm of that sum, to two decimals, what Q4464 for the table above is 1.35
